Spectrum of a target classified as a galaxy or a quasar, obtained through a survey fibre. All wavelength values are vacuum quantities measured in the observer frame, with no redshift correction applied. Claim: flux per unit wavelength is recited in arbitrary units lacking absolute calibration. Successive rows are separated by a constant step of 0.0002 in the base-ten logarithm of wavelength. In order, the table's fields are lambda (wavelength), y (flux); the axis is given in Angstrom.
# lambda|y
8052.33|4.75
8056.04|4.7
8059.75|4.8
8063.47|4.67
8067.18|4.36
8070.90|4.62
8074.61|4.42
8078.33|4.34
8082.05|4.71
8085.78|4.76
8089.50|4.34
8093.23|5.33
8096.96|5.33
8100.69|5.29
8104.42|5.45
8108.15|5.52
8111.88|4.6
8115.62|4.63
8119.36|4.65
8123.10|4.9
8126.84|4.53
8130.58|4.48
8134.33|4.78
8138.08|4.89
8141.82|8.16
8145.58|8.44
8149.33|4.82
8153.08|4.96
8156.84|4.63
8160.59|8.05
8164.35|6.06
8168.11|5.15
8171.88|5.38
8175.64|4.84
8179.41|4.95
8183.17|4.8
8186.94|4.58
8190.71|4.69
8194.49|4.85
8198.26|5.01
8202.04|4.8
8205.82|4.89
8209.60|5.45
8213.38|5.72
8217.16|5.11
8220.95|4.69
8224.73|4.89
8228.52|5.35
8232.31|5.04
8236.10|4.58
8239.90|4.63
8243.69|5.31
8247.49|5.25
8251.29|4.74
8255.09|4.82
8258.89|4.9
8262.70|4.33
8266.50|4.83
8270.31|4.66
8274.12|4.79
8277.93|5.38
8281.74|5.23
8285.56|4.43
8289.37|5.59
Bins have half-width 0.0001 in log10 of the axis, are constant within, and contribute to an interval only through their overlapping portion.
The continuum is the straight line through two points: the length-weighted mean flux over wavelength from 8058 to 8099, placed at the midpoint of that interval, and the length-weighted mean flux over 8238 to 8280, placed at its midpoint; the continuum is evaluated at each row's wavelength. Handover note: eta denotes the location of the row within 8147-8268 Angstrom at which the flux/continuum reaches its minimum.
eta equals 8262.70 Angstrom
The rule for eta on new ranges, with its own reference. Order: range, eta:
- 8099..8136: 8130.58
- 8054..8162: 8089.50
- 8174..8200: 8186.94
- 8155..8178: 8156.84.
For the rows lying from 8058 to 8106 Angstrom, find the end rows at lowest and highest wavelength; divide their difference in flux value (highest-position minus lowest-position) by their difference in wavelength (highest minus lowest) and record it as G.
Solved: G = 0.015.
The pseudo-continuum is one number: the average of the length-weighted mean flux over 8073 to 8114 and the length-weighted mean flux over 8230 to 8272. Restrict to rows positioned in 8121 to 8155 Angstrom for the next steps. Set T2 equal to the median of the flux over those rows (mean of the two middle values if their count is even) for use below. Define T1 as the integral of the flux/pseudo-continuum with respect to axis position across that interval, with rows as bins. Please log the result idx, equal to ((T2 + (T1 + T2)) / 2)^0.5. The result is 4.92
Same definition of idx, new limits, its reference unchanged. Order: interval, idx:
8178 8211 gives 4.62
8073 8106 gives 4.61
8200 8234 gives 4.78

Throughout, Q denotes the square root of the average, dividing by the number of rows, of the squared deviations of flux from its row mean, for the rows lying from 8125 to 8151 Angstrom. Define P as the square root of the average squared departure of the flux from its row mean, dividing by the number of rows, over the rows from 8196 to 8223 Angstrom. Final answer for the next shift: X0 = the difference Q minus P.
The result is 1.3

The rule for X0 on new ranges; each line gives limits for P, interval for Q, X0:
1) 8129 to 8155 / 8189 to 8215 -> -1.2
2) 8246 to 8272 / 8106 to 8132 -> 0.1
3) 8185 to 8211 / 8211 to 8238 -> 0.1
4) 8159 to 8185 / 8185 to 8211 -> -0.8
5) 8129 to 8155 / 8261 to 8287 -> -1.2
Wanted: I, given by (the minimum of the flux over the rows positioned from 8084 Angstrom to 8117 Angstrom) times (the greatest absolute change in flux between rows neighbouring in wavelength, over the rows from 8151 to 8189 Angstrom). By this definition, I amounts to 15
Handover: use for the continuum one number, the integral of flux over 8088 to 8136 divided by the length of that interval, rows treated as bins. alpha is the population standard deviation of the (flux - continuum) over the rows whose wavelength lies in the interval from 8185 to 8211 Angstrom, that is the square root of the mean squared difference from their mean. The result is 0.26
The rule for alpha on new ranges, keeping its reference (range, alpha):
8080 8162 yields 1.19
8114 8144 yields 1.16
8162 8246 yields 0.37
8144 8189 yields 1.26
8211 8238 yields 0.36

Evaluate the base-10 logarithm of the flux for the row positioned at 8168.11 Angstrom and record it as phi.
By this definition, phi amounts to 0.71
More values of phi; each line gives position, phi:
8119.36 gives 0.67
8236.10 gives 0.66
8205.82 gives 0.69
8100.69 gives 0.72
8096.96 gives 0.73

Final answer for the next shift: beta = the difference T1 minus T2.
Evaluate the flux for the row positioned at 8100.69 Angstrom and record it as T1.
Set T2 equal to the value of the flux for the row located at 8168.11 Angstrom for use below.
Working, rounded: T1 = 5.29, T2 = 5.15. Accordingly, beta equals 0.14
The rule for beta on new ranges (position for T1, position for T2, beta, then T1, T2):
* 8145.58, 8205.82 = 3.55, 8.44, 4.89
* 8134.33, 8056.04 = 0.08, 4.78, 4.7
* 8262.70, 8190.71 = -0.36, 4.33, 4.69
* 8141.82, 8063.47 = 3.49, 8.16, 4.67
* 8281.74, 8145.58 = -3.21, 5.23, 8.44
